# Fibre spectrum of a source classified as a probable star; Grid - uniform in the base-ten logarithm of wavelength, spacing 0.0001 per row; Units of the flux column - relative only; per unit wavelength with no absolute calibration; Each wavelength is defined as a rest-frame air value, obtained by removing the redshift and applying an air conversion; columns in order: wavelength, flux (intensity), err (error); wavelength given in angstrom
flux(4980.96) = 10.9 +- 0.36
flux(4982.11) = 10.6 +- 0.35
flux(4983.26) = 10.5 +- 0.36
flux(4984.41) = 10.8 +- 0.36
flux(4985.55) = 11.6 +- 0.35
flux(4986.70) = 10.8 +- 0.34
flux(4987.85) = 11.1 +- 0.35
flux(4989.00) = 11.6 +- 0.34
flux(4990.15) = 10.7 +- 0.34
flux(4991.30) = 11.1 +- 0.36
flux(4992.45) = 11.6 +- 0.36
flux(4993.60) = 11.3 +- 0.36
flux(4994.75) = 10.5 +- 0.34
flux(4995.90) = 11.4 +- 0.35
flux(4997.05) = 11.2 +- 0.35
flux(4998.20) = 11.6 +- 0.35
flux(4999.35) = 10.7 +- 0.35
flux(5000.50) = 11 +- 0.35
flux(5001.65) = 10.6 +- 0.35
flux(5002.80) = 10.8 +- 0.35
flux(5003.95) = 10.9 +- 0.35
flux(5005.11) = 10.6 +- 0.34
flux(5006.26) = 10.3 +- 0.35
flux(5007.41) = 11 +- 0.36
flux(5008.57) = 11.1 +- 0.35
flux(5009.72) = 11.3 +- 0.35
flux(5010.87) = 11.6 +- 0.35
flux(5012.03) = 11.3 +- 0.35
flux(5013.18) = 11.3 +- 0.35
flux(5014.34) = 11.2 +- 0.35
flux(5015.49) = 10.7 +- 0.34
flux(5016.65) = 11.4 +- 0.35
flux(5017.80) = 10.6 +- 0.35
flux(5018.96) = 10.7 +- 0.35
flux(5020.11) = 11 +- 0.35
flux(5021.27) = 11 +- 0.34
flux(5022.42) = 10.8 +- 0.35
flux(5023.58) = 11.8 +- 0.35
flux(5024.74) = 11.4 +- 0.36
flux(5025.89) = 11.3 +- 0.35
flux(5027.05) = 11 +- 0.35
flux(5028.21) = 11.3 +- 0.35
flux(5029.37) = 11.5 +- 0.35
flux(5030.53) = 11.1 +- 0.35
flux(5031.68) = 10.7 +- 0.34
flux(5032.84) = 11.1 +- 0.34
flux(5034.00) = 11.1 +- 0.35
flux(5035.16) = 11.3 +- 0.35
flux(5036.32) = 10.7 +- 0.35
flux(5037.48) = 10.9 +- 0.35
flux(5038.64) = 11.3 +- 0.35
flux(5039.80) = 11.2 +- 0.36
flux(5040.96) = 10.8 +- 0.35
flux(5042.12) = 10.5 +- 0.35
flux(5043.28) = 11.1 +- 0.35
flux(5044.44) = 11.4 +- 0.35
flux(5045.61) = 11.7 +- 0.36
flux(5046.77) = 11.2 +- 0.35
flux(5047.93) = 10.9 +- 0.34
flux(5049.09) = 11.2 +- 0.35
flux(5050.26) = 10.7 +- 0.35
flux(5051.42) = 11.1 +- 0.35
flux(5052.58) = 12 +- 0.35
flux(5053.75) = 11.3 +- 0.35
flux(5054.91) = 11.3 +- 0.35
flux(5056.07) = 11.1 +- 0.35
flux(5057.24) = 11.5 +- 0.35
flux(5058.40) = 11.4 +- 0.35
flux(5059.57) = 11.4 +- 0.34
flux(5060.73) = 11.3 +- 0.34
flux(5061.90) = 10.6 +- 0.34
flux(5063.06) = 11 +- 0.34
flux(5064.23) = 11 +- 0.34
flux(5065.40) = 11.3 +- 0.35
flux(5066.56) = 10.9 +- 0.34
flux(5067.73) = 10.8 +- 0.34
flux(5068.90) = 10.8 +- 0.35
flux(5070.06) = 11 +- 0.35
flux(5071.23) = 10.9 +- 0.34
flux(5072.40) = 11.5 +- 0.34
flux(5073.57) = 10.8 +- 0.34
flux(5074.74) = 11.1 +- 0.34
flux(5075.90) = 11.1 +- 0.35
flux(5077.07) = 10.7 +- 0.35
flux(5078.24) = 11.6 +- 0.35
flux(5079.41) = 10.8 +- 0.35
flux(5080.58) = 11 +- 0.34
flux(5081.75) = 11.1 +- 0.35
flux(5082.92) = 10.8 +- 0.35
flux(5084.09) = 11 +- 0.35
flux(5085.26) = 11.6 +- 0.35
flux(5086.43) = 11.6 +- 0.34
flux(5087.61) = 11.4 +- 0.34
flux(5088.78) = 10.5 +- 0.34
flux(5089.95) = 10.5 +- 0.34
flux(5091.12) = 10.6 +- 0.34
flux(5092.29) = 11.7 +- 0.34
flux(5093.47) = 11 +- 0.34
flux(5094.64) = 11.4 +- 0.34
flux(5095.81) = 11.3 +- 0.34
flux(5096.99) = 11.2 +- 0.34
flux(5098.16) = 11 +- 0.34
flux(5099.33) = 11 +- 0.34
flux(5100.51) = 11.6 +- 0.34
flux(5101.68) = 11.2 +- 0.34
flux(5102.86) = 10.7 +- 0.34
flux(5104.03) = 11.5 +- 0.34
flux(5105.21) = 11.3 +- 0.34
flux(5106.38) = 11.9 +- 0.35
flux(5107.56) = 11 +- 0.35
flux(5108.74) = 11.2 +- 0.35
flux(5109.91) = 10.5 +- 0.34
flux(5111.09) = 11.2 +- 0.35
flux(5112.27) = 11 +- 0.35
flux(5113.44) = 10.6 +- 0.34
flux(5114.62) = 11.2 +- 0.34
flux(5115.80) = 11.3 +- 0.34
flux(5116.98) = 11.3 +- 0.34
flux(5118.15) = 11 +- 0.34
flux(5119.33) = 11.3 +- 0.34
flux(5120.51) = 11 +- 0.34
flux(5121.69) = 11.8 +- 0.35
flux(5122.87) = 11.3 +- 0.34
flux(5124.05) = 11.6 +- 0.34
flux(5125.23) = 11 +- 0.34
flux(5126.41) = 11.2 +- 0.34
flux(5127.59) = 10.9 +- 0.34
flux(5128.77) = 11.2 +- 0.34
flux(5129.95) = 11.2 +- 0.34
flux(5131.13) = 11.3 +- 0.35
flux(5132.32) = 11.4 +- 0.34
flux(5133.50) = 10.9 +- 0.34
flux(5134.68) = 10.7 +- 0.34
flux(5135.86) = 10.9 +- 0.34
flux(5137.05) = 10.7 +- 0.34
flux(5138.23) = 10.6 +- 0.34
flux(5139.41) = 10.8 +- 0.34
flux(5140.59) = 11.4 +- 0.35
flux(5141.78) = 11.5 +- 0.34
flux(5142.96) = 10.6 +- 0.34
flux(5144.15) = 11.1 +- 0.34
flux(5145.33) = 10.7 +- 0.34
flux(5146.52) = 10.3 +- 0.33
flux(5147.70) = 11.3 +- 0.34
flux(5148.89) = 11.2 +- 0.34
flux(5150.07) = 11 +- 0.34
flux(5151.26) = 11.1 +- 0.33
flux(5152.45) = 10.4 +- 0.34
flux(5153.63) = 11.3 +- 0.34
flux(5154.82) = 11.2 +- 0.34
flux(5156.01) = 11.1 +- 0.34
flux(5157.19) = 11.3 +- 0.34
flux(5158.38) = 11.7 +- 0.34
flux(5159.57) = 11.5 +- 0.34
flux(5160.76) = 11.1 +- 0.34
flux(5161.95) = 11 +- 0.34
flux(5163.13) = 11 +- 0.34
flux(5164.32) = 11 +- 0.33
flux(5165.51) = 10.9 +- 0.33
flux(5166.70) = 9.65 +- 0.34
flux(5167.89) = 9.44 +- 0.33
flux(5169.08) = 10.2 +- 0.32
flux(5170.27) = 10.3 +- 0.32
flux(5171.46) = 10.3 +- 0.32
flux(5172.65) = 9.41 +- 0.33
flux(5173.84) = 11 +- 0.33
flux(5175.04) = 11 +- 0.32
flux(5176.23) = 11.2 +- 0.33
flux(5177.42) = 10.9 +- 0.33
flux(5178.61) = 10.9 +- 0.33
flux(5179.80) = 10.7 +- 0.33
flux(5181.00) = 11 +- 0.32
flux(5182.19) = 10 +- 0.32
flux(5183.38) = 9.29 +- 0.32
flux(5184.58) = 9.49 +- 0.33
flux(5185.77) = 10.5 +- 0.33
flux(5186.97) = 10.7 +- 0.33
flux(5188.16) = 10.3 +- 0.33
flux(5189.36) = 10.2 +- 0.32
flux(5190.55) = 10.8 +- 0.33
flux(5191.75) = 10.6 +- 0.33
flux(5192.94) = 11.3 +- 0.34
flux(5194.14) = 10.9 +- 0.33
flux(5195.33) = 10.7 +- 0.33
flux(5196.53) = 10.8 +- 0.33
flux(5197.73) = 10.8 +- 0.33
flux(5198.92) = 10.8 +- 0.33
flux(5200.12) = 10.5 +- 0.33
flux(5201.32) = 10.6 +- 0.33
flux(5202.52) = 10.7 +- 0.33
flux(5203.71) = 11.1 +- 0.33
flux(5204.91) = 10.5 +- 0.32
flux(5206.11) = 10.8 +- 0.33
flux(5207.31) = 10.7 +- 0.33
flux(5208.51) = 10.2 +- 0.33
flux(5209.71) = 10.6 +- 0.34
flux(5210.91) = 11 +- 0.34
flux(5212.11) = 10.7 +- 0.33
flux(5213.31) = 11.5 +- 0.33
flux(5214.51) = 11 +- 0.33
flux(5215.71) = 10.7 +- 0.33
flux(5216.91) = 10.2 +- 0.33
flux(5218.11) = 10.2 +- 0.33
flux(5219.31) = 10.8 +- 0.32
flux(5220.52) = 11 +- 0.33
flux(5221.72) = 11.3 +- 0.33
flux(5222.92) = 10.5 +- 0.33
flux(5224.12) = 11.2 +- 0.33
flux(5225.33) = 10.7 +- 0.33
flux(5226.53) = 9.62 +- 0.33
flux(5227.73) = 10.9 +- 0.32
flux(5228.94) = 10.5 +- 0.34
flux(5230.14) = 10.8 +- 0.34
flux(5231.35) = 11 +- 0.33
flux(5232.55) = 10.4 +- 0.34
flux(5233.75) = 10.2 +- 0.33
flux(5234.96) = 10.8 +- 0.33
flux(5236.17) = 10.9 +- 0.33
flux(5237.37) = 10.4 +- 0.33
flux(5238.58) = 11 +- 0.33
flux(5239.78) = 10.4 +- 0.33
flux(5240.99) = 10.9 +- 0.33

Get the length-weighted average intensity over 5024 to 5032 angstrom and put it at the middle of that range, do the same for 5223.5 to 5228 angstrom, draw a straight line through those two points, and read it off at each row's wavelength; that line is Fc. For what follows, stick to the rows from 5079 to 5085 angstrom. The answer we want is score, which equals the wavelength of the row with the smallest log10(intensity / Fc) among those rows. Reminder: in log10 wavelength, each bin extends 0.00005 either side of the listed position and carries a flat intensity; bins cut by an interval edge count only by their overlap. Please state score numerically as 5079.41 angstrom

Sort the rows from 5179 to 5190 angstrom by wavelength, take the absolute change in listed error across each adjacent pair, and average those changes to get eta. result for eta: 0.004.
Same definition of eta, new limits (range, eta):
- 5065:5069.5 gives 0.007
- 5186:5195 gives 0.007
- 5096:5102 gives 0.000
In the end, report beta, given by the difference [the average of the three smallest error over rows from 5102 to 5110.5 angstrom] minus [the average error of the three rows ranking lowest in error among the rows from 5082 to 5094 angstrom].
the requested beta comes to 0.000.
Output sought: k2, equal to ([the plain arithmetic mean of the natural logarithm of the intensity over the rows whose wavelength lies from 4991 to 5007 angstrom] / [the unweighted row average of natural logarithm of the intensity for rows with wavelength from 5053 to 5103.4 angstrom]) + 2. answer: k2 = 2.99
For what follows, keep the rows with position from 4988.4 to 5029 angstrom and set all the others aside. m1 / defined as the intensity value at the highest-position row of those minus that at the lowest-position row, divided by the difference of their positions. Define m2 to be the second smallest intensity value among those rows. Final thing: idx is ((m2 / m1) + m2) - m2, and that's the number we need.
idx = -1372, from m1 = -0.01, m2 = 10.5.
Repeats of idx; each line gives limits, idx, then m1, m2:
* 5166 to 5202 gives 343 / 0.03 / 9.41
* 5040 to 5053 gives 104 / 0.10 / 10.7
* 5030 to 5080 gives -1727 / -0.01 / 10.6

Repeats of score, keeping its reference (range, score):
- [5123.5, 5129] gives 5127.59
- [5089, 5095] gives 5089.95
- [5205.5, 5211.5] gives 5208.51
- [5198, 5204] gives 5200.12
